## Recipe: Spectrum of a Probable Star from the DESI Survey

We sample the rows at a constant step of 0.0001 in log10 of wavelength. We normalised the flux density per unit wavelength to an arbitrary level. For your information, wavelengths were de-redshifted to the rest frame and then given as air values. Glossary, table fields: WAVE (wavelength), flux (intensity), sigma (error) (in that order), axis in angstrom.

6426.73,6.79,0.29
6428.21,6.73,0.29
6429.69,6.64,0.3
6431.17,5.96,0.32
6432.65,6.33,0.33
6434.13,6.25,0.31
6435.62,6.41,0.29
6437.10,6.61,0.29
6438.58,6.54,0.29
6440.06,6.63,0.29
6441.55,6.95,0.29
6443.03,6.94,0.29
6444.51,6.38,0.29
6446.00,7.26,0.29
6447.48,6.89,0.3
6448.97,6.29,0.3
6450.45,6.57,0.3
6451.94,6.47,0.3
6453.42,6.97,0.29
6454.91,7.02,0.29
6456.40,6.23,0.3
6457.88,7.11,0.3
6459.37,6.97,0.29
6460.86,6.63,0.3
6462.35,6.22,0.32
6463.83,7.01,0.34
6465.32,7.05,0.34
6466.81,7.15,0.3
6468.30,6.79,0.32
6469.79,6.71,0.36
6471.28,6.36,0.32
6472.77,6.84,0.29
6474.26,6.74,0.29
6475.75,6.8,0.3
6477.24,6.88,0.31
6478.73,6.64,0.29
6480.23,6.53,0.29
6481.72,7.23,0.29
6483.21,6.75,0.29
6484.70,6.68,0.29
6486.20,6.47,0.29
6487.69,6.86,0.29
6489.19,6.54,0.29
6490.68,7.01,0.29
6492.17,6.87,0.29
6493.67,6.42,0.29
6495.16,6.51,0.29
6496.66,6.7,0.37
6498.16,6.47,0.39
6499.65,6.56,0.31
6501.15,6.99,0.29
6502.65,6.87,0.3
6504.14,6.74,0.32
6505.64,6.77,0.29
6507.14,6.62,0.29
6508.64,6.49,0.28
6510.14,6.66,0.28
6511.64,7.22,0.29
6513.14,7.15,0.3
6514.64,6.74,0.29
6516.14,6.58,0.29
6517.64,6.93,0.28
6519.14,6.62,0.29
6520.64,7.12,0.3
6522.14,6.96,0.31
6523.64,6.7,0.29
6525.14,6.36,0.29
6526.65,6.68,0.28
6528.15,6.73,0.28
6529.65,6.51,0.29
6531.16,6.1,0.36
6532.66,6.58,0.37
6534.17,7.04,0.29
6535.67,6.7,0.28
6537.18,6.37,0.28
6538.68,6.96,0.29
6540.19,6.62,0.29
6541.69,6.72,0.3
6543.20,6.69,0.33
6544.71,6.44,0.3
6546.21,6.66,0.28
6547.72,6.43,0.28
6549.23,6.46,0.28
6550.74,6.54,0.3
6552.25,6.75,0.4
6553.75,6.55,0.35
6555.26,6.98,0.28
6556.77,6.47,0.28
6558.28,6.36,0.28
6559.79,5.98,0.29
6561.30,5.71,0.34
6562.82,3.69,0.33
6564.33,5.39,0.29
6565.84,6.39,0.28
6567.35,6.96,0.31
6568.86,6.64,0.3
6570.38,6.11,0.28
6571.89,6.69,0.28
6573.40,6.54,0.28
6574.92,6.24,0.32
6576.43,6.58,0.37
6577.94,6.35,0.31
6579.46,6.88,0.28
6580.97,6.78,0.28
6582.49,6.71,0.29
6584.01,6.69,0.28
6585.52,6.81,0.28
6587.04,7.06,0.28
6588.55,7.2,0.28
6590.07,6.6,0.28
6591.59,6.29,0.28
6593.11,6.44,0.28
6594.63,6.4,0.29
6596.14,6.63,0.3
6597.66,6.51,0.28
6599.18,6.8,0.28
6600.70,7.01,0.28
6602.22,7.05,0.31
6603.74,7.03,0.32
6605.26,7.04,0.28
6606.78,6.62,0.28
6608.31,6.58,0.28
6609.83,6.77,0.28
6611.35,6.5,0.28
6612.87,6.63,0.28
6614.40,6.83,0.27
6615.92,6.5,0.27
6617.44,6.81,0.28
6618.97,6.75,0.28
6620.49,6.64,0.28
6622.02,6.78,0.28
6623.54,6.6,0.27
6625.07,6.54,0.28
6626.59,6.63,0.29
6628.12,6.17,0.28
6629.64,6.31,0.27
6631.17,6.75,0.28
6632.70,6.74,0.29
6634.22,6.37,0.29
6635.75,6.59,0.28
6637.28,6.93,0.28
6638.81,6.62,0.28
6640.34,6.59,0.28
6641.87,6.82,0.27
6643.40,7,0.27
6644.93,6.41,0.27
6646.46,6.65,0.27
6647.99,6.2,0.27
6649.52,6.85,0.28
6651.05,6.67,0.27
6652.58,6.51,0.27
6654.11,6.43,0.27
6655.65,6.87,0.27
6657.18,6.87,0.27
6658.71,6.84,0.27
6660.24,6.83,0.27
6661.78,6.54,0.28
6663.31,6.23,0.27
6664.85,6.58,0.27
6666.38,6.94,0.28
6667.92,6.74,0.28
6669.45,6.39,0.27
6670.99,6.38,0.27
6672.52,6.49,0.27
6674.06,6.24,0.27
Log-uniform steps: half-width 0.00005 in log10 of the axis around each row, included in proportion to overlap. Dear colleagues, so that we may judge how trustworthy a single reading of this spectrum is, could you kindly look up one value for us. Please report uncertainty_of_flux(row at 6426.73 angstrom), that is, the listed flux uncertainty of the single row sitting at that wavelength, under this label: 0.290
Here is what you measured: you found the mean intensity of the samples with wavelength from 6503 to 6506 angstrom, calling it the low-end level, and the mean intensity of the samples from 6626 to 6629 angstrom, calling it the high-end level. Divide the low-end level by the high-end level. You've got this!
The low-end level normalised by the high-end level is 1.06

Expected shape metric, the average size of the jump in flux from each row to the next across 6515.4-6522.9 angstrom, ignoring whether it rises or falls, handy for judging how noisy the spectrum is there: 0.33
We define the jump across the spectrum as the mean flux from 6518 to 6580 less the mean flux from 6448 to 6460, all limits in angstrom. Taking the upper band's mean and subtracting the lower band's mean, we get -0.23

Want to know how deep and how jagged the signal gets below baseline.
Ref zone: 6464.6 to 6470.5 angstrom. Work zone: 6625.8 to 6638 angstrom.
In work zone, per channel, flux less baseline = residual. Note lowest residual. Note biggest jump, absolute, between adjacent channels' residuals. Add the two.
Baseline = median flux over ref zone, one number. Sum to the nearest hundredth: -0.29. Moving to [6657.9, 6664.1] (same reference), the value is -0.38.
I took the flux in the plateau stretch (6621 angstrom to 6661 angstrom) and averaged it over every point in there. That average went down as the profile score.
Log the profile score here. 6.64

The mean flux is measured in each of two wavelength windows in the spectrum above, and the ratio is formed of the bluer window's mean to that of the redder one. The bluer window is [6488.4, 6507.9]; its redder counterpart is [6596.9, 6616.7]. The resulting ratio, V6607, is 0.991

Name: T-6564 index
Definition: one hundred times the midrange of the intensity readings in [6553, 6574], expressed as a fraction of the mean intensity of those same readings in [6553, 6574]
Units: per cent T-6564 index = 86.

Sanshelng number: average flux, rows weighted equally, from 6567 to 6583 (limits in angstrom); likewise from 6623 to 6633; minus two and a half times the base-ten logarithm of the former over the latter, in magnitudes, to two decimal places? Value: -0.01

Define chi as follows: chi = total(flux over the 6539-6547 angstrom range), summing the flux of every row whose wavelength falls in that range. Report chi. 33.1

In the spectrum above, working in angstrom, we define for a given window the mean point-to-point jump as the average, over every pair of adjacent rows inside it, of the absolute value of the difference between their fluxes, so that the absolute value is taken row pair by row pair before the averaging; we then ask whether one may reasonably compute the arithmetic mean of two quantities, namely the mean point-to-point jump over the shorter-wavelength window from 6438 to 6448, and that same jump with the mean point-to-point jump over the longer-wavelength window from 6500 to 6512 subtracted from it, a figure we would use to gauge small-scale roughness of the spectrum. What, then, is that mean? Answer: 0.28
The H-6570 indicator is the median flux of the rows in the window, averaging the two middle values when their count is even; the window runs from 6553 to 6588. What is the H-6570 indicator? 6.55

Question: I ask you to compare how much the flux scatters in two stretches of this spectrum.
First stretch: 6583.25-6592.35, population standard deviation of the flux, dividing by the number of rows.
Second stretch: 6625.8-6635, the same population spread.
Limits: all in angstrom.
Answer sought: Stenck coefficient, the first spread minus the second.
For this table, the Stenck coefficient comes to 0.08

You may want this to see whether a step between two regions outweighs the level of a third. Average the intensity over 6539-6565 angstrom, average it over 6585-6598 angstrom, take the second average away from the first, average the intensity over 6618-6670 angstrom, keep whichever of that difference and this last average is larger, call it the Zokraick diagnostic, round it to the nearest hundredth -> 6.63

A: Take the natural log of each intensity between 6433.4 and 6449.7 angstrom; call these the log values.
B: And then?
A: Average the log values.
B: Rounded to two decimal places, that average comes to 1.89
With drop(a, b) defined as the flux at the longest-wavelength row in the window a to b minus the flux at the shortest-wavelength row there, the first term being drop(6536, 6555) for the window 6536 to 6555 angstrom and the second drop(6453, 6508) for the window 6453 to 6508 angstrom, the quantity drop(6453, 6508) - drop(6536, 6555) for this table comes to -0.53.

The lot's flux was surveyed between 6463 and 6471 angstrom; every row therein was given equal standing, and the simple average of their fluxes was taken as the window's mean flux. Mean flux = 6.9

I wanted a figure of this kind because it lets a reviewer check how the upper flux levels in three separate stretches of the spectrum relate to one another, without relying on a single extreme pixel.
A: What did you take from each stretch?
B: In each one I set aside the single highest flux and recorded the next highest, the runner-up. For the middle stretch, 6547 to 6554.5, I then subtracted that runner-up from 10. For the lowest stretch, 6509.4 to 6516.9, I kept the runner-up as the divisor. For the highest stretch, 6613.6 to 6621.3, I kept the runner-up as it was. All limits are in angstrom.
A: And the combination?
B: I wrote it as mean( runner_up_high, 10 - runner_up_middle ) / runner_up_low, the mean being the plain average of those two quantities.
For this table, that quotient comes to 0.717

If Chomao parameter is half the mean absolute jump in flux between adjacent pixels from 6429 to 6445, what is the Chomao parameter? 0.127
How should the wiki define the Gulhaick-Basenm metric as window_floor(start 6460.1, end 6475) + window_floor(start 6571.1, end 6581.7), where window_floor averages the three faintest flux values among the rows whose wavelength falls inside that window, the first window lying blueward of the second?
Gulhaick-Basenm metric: 12.8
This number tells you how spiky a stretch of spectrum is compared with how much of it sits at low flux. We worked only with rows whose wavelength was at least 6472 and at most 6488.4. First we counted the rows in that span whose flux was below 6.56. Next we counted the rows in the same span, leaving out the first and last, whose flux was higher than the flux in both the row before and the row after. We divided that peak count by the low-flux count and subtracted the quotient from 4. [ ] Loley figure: 3.00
